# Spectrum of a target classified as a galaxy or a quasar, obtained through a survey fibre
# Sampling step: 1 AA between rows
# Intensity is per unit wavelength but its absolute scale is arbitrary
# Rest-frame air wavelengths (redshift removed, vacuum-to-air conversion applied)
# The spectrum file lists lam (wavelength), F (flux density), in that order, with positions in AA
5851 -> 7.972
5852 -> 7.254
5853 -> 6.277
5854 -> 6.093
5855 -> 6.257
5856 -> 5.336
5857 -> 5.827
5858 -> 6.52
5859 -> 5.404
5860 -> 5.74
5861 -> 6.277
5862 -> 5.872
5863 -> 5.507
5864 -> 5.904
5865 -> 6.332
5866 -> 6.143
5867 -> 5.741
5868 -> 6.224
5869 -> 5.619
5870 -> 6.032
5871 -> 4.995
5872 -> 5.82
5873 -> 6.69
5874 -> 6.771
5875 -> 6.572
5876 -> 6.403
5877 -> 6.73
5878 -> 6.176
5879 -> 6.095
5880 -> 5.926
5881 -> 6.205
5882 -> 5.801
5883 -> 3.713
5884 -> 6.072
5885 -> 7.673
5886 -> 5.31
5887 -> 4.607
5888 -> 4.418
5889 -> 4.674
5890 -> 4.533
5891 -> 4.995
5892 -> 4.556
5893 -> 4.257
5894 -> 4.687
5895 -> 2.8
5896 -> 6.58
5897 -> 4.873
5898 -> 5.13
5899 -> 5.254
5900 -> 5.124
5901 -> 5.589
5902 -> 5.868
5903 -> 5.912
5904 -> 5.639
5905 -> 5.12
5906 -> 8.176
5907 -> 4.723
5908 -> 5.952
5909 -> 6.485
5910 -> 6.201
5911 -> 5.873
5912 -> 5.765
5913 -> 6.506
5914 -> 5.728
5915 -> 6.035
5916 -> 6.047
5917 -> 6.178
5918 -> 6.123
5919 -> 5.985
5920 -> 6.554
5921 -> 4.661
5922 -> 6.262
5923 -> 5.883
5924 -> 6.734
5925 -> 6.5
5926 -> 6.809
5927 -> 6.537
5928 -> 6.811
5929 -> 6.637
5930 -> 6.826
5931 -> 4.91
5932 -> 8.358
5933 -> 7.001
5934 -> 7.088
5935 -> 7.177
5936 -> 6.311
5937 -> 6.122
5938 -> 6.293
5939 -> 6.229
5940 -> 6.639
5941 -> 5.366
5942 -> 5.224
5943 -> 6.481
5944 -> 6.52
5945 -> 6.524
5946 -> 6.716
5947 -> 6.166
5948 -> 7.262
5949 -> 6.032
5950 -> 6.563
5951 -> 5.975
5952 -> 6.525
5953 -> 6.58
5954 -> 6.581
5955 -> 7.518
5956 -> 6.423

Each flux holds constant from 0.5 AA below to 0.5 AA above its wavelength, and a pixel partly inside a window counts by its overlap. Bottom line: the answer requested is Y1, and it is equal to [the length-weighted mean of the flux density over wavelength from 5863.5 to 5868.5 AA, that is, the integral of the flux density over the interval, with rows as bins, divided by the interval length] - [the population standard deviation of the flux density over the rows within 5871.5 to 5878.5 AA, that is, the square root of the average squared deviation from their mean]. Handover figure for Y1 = 5.75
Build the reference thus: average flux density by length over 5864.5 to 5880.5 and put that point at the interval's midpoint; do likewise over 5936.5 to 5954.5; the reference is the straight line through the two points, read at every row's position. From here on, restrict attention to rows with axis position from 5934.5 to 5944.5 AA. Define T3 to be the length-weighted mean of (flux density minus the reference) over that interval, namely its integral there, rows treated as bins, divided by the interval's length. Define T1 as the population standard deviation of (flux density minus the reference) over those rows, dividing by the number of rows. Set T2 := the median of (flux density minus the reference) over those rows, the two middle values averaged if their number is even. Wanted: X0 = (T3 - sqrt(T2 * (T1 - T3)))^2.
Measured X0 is 0.009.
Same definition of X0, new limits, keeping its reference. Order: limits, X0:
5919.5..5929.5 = 0.103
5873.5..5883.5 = 0.085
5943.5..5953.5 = 0.002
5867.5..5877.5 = 0.062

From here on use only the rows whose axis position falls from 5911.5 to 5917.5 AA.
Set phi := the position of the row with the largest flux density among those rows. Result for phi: 5913 AA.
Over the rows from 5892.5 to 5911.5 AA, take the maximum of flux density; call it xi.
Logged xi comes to 8.176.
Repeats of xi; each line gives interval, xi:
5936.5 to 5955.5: 7.518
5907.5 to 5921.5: 6.554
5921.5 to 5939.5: 8.358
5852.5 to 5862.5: 6.52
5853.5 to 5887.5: 7.673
